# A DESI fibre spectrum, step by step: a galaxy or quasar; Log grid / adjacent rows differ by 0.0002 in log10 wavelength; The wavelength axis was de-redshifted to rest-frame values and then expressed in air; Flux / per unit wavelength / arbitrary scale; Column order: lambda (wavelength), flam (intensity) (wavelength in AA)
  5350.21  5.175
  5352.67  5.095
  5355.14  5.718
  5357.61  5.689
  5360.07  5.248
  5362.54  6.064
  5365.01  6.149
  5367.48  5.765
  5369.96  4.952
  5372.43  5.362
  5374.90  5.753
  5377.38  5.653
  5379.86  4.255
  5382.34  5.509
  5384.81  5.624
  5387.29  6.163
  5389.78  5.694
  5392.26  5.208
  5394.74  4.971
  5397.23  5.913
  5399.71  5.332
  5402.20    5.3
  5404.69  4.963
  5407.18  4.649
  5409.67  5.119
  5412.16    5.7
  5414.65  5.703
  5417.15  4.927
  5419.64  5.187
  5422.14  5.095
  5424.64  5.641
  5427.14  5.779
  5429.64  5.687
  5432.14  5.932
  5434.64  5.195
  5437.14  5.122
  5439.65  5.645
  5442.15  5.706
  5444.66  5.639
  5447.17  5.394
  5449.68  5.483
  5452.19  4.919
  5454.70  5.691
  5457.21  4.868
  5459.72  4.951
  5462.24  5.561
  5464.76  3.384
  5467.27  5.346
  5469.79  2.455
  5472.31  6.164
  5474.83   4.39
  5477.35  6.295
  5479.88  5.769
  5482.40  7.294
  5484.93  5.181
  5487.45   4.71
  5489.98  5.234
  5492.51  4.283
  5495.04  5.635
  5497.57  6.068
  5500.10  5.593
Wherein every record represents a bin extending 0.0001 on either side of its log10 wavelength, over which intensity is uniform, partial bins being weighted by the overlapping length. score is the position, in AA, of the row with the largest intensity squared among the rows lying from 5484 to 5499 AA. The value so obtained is 5497.57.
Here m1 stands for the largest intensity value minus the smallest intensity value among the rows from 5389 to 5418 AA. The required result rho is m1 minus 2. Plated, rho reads -0.7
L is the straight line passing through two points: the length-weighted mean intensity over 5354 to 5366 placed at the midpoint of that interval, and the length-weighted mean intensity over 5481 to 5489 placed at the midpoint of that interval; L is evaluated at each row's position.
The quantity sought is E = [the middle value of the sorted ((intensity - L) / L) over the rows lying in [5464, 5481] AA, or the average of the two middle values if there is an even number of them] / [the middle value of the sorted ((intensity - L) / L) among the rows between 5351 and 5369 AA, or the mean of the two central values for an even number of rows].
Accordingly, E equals 7.24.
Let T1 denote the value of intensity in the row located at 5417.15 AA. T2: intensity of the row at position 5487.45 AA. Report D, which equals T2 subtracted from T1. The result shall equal 0.22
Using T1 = 4.927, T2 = 4.71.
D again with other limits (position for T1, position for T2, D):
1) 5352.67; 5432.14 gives -0.84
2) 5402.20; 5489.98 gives 0.07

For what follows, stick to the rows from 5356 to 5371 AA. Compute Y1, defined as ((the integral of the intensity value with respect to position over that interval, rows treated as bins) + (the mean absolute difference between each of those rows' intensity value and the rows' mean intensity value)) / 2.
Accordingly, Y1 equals 43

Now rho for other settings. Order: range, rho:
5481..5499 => 1.0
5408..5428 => -1.1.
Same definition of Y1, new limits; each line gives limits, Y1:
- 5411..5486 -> 200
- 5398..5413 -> 39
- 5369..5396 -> 73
